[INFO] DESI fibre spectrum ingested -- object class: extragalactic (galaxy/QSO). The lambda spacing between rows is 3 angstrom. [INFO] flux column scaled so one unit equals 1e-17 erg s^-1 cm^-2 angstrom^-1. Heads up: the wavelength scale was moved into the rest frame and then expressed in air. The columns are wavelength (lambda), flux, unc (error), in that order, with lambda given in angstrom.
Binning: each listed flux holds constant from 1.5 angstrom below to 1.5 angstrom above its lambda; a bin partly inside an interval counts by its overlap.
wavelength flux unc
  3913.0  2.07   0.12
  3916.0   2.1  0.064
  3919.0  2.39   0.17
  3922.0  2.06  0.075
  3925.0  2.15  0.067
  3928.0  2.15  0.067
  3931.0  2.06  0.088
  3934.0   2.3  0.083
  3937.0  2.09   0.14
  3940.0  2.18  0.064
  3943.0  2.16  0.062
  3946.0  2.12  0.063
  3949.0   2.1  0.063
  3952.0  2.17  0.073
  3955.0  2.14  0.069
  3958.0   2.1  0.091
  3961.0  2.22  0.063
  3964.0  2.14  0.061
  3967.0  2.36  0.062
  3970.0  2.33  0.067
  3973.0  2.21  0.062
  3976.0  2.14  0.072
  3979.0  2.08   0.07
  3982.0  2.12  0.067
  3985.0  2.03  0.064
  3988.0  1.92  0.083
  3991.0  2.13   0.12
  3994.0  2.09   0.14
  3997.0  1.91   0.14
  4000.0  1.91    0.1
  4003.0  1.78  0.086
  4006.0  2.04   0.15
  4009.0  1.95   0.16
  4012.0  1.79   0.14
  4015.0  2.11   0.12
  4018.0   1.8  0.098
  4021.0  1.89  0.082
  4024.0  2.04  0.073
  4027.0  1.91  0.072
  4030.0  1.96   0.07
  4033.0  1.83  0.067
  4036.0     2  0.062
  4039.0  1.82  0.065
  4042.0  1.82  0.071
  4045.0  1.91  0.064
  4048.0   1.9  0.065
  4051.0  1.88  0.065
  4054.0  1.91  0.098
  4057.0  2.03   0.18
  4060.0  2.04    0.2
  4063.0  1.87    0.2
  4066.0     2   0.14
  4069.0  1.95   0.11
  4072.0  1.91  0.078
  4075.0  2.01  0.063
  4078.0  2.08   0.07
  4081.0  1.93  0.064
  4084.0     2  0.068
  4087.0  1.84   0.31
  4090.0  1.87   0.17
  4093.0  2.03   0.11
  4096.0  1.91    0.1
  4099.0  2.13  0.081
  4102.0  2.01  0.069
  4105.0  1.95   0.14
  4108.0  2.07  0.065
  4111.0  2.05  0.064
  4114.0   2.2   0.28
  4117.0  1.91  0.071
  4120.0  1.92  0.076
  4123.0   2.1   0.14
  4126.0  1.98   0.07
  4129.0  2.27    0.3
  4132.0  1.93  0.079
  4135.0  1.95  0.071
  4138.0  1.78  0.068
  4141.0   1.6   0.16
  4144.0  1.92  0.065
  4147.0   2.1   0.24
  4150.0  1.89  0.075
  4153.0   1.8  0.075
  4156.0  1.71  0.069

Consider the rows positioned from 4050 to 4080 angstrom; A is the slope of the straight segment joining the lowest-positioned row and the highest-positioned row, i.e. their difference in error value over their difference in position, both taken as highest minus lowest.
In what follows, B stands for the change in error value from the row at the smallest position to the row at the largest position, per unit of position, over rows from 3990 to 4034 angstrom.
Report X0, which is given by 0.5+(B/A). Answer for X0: -6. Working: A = 0.0002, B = -0.0013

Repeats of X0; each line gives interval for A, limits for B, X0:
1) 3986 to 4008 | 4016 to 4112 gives 0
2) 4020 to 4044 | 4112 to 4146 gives 14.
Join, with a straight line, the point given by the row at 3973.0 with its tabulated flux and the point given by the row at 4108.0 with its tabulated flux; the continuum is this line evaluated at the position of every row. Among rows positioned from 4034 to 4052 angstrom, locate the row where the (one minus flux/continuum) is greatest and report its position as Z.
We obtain 4039.0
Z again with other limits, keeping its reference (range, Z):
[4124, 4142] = 4141.0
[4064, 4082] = 4072.0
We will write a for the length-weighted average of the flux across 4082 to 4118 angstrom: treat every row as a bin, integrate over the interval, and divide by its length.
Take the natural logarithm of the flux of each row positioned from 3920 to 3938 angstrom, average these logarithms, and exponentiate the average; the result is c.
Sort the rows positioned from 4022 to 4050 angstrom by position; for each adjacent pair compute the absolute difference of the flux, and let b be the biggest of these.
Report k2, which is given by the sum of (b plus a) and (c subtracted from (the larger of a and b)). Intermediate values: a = 2.00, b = 0.180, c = 2.13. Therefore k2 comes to 2.04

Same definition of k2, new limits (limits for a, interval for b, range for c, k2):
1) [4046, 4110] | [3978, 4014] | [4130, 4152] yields 2.32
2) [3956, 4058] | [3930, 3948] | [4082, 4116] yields 2.24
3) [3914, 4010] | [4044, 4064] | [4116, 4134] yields 2.38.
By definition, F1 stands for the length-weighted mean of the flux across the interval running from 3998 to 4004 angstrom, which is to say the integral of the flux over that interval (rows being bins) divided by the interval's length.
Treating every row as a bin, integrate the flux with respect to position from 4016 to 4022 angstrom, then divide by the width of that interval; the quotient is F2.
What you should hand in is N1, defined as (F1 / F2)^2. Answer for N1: 0.99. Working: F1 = 1.86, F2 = 1.86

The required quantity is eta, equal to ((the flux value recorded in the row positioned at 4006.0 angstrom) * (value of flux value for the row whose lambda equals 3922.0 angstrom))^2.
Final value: 17.7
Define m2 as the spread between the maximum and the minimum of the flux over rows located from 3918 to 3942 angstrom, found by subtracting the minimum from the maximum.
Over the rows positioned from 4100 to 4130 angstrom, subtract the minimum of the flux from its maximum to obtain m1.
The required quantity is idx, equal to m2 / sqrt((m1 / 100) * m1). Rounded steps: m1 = 0.360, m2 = 0.330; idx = 9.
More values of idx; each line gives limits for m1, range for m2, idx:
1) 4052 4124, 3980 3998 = 6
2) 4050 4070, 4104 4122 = 17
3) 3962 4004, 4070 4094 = 4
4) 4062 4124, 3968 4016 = 15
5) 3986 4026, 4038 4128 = 11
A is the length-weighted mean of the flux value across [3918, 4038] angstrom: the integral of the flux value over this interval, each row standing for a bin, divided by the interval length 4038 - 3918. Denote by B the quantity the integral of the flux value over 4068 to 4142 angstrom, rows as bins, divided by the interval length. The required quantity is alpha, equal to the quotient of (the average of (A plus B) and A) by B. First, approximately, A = 2.07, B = 1.98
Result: 1.55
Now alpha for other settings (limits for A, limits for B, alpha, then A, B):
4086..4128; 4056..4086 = 1.51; 2.00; 1.98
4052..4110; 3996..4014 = 1.54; 1.98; 1.90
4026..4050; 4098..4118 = 1.42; 1.89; 2.05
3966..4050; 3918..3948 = 1.42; 1.99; 2.16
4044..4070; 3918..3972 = 1.39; 1.94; 2.18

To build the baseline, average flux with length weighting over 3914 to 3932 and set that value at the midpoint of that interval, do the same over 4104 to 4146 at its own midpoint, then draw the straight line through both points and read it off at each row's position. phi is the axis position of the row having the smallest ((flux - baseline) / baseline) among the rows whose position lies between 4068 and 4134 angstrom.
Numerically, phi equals 4087.0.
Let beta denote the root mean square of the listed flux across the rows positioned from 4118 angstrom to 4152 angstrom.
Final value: 1.96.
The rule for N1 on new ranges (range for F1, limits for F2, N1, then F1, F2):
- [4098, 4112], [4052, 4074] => 1.08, 2.04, 1.96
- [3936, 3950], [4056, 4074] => 1.18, 2.13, 1.97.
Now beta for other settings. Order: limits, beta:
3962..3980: 2.21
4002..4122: 1.95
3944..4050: 2.03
